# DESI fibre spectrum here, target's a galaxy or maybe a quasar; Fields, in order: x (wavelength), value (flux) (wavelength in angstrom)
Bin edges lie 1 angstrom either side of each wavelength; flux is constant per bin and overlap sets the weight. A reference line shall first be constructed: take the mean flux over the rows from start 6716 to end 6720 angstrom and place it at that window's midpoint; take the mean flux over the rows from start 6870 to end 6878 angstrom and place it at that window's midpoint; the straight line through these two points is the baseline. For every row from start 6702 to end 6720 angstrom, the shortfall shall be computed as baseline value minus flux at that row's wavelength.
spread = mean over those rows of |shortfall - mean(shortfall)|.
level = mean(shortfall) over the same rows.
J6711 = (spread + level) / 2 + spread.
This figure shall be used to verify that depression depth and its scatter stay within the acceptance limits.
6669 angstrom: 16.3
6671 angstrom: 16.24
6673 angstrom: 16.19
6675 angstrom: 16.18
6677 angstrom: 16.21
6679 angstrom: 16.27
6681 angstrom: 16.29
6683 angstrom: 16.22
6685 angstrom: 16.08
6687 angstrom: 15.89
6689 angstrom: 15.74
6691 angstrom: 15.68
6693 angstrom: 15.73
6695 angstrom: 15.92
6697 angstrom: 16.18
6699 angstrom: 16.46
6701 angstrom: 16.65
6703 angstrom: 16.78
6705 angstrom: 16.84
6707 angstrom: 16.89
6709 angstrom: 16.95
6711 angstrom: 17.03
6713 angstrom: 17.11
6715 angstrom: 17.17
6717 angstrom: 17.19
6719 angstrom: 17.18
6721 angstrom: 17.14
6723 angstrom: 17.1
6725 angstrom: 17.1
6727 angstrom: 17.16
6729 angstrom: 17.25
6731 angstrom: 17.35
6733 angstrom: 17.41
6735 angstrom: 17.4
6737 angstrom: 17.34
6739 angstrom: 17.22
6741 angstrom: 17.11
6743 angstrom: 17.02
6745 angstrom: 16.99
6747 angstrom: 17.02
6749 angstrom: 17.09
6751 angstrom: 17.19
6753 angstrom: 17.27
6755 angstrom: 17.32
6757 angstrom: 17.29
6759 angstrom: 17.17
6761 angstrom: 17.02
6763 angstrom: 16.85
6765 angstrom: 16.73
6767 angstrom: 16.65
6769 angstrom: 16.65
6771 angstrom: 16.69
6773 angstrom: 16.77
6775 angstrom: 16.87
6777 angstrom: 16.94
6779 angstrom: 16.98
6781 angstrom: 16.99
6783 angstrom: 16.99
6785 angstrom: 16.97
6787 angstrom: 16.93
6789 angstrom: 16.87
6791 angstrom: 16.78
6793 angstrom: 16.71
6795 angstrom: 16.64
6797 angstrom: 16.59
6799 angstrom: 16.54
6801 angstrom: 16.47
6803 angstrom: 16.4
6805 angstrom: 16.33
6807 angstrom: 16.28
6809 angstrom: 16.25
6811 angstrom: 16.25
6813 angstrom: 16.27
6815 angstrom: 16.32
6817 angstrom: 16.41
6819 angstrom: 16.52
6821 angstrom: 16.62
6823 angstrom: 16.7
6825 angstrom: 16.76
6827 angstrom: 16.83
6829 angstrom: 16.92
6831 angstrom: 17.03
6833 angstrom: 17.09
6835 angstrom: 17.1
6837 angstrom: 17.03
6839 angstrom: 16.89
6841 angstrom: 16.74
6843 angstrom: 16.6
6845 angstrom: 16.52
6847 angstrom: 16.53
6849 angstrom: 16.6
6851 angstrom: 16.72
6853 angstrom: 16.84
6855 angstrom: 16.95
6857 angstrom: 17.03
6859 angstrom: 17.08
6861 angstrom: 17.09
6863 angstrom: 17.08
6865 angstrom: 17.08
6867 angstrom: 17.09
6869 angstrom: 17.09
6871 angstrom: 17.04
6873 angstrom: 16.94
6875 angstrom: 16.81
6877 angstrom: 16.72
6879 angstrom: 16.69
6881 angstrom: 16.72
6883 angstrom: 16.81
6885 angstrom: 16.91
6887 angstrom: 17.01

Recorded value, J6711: 0.31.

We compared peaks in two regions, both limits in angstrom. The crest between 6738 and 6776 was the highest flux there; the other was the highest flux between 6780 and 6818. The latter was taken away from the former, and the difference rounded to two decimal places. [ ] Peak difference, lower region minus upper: 0.33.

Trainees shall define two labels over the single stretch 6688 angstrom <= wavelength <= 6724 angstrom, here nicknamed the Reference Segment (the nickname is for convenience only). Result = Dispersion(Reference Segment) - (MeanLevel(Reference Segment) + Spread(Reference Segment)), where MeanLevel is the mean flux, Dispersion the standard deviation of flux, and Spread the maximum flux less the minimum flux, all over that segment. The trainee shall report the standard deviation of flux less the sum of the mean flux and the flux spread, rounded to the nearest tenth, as -17.6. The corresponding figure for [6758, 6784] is -17.2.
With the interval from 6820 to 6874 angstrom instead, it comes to -17.3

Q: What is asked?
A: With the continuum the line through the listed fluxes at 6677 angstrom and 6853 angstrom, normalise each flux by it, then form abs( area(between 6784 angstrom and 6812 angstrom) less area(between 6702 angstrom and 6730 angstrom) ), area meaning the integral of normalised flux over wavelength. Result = 1.34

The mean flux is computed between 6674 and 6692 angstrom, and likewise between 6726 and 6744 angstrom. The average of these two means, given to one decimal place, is 16.7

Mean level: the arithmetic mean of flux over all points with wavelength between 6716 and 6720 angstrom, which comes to 17.2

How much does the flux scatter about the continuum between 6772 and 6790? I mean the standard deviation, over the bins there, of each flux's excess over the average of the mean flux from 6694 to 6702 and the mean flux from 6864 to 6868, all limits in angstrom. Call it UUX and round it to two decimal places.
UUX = 0.07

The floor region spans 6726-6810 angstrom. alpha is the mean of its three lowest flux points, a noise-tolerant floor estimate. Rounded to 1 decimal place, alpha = 16.3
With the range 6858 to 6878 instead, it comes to 16.8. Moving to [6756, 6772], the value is 16.7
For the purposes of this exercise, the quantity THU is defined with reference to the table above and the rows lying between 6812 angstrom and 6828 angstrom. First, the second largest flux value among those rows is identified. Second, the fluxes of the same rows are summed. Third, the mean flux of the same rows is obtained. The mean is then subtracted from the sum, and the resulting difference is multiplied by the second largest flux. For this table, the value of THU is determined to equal 1942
